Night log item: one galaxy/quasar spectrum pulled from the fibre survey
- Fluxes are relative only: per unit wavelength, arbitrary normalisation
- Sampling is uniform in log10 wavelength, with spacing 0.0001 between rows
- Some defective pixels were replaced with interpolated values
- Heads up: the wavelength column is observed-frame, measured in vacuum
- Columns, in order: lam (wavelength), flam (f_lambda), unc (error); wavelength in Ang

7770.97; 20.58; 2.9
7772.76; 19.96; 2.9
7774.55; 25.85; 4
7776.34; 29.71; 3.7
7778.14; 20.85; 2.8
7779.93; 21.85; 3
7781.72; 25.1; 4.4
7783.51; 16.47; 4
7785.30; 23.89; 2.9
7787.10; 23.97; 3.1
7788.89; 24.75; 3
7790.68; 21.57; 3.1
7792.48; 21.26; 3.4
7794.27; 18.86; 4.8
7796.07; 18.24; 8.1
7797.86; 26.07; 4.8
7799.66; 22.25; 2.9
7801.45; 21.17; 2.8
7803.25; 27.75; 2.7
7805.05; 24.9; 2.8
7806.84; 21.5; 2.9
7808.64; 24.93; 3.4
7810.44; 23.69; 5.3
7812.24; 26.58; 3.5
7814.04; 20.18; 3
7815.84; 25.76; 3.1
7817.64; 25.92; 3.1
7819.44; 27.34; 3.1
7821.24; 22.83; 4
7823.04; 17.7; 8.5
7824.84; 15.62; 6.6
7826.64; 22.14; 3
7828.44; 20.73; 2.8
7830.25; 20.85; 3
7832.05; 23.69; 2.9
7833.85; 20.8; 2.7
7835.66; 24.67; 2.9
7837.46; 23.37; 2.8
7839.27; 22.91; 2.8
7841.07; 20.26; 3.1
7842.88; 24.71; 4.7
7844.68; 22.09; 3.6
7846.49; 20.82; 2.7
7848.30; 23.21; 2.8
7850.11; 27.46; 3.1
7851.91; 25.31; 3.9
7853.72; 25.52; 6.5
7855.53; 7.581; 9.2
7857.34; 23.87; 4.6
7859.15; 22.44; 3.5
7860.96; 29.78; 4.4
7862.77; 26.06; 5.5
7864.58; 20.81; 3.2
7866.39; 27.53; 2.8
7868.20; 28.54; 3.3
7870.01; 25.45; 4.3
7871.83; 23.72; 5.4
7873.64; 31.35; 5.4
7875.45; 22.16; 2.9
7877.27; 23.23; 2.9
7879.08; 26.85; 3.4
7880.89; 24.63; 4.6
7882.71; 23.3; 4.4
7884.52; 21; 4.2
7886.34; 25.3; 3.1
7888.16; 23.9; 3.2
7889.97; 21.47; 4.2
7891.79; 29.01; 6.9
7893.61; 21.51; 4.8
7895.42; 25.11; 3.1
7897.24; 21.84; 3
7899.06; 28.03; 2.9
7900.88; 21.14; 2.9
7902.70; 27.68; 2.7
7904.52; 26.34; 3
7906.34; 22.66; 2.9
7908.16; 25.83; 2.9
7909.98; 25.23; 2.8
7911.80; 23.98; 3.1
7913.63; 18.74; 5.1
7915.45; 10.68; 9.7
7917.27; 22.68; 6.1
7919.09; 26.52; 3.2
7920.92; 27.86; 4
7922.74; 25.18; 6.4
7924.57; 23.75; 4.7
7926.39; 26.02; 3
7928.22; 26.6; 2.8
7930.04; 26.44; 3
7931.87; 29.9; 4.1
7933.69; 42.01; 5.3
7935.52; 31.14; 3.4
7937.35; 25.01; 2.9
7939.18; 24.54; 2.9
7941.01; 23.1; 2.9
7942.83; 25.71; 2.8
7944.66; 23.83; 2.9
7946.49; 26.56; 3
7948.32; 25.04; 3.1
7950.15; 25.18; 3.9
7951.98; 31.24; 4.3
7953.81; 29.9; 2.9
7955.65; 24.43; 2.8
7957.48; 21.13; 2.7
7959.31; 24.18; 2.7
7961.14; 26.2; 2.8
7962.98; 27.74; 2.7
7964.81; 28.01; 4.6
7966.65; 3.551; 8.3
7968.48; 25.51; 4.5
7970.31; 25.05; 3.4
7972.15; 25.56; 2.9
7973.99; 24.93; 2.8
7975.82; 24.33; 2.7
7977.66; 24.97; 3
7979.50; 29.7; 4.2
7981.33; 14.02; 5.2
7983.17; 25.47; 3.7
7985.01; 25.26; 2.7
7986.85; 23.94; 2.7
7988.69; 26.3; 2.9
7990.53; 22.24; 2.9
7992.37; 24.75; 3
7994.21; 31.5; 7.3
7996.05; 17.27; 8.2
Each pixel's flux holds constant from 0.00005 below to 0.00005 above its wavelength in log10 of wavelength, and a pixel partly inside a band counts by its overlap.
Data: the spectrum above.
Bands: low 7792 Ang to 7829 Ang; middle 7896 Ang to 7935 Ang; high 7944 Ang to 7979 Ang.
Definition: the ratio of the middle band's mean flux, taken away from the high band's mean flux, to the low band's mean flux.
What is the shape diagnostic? -0.03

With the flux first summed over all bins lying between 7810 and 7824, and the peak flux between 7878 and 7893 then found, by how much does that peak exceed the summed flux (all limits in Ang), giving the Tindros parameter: -161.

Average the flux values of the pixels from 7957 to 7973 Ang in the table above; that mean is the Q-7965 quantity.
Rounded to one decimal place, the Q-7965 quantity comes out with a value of 23.0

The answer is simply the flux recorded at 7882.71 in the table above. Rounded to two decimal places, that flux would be 23.30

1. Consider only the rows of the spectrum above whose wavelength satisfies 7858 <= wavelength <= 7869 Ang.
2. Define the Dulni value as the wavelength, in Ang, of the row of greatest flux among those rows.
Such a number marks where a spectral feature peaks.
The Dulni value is 7860.96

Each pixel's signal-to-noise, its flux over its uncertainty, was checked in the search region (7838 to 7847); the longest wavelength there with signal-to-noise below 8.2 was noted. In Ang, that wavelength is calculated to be 7846.49 Ang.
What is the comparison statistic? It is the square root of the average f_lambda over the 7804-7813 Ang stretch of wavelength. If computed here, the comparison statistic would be 4.93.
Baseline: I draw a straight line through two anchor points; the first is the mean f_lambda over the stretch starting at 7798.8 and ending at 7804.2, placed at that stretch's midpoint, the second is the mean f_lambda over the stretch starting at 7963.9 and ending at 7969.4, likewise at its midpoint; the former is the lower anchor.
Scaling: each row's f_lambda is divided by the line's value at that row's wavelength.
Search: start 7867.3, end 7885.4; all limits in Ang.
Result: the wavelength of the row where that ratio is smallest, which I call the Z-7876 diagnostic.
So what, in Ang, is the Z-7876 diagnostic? 7884.52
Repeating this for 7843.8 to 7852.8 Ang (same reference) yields 7846.49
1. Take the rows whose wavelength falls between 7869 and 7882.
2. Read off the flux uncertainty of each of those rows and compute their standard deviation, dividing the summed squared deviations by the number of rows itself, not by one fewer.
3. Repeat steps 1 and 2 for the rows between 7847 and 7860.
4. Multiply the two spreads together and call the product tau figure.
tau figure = 2.1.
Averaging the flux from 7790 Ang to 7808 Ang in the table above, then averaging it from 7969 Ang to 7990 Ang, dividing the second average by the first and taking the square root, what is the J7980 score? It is 1.05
